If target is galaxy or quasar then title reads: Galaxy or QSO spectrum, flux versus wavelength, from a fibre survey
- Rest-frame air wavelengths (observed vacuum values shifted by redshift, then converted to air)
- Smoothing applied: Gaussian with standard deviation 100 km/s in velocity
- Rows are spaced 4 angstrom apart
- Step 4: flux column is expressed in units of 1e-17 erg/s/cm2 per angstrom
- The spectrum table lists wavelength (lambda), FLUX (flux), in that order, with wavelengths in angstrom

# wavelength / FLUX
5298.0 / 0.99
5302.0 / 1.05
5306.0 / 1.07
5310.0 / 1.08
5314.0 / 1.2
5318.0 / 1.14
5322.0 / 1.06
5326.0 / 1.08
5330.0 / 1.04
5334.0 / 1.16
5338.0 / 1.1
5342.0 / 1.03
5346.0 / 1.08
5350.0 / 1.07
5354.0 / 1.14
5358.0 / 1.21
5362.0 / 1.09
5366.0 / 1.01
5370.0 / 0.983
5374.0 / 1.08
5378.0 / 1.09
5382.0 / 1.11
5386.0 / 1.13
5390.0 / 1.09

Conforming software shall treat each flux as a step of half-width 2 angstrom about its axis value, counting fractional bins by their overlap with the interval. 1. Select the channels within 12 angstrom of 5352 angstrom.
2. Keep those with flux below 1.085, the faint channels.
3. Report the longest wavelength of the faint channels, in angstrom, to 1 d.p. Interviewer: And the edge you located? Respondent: 5350.0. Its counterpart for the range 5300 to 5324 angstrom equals 5322.0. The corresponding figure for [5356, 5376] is 5374.0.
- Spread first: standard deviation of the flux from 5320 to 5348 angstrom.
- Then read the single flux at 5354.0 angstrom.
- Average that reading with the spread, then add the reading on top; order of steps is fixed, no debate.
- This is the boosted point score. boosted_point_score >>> 1.73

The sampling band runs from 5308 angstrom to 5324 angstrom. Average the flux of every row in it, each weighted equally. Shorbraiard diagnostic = 1.12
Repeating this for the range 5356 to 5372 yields 1.07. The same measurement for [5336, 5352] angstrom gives 1.07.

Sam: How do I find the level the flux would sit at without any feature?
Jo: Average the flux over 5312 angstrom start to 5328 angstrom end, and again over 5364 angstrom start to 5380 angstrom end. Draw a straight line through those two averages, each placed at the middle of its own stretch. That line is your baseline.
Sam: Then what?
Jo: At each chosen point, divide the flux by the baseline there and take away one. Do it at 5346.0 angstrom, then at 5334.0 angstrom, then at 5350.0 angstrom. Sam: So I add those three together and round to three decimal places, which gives 0.051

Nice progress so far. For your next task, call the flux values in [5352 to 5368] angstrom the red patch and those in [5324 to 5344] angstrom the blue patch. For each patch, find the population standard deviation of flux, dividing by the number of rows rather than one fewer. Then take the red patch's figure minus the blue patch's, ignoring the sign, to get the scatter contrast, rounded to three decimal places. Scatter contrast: 0.026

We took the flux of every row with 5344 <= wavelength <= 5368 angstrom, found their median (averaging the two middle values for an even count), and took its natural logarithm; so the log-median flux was 0.082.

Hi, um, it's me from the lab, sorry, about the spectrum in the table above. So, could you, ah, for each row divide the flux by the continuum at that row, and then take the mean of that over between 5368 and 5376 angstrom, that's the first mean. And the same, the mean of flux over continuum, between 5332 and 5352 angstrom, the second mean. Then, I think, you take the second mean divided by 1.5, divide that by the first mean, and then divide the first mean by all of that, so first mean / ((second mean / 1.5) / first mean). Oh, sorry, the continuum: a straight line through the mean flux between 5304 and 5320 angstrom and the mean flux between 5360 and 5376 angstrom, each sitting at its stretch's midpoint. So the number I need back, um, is 1.48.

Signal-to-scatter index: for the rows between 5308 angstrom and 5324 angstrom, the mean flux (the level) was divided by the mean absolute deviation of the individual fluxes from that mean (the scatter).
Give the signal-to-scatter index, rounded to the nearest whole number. 22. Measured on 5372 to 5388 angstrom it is 63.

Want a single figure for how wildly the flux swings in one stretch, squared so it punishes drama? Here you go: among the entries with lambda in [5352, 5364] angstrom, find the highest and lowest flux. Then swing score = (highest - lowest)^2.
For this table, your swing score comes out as 0.014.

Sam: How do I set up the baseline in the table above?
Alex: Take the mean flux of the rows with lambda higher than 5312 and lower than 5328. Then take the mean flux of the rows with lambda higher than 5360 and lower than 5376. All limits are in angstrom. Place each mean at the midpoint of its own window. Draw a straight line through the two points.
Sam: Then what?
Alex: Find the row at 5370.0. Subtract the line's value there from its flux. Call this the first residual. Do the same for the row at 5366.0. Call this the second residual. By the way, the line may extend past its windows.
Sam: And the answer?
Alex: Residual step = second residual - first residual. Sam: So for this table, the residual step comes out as 0.02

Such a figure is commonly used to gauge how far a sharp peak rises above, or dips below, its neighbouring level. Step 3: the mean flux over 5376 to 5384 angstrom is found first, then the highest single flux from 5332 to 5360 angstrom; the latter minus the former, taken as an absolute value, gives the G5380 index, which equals 0.110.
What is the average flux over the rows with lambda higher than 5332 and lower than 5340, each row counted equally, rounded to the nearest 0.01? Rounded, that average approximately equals 1.13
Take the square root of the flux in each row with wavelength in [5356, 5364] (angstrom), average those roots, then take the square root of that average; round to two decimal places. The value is 1.04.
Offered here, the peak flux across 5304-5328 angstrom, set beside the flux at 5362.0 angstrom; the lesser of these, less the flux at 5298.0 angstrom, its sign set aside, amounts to 0.100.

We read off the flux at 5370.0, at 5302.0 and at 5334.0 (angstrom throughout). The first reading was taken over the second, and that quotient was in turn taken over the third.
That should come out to 0.81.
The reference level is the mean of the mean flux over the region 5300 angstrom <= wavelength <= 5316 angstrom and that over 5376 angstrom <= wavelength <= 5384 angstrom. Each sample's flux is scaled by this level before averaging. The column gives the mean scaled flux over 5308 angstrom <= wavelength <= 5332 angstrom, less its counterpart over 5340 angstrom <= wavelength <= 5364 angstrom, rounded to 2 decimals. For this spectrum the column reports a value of 0.00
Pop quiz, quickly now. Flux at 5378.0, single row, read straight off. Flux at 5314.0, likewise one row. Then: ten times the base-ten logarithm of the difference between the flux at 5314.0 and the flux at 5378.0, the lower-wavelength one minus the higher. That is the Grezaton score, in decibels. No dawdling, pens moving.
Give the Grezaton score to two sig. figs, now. -9.6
